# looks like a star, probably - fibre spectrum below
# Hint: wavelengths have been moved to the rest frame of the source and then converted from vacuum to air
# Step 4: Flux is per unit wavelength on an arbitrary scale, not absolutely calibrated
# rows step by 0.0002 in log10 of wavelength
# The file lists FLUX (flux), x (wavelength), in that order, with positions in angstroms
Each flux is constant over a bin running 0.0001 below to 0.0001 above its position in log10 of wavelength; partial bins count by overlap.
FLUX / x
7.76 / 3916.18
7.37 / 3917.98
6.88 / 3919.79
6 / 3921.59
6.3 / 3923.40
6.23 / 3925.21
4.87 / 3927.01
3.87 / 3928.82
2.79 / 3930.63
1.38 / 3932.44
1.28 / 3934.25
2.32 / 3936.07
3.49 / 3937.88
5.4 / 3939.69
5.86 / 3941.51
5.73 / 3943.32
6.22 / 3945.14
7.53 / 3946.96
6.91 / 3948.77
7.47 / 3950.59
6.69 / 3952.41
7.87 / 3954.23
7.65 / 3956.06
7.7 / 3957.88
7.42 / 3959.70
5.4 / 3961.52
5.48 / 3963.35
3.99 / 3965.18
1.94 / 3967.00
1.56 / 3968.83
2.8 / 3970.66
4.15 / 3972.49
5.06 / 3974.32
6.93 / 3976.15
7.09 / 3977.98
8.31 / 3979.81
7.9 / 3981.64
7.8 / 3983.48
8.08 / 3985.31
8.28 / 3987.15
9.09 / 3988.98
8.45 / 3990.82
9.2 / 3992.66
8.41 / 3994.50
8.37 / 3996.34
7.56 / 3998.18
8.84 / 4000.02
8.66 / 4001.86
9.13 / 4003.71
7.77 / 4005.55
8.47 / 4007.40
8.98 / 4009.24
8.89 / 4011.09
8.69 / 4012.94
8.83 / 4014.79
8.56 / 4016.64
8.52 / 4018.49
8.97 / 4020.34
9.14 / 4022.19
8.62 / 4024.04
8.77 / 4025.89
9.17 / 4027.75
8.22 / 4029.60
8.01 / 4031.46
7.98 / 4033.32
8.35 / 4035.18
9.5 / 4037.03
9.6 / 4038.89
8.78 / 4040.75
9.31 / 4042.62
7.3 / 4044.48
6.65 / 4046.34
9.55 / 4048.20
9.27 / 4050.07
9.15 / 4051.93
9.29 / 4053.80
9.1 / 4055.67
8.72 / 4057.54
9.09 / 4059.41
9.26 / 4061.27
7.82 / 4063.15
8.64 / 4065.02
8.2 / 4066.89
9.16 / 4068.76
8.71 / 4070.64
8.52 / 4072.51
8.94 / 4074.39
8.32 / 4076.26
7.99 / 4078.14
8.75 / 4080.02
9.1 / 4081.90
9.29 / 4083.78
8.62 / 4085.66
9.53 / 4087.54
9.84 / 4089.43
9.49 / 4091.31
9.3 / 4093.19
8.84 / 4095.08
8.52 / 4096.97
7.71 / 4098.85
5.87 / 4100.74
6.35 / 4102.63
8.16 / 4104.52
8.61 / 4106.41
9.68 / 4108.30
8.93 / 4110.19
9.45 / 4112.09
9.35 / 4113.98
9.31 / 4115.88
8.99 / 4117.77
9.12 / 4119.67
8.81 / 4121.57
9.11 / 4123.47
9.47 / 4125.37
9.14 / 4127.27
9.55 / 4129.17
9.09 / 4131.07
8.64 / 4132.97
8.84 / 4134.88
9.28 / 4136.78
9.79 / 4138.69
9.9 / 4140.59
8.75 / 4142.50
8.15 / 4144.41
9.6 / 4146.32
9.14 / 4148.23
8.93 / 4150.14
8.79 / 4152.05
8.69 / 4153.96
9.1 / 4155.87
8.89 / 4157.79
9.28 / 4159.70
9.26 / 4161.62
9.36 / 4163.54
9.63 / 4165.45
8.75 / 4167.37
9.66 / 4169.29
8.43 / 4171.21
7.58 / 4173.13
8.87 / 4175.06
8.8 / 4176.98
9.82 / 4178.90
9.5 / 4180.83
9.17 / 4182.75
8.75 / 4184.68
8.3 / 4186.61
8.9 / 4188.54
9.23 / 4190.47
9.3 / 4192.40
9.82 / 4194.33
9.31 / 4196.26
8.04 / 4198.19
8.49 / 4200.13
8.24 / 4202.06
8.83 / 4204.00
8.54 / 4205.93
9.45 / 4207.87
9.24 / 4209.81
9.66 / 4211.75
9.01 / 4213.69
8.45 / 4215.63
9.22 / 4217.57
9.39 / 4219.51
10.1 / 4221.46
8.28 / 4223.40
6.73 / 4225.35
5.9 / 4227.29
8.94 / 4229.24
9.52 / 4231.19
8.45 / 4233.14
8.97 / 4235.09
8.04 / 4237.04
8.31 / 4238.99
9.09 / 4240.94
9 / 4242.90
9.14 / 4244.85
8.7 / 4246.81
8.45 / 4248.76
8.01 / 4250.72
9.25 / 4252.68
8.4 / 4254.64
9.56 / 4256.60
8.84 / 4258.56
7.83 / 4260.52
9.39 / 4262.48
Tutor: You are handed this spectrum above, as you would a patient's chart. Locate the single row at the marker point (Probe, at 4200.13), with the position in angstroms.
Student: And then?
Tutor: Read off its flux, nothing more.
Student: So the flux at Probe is 8.49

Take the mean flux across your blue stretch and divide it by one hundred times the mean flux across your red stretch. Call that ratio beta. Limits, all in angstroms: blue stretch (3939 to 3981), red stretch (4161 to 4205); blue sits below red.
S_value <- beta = 0.0066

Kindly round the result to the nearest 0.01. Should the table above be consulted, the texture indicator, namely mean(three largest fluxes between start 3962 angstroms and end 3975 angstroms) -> 4.90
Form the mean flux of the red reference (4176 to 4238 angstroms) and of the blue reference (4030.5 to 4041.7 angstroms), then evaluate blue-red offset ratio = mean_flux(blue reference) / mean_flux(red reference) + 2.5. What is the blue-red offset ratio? 3.5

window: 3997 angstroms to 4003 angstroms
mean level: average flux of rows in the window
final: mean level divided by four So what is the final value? 2.09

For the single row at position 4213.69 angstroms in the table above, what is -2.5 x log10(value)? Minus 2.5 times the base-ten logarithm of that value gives -2.39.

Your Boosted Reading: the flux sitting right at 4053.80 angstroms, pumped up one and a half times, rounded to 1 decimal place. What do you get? 13.9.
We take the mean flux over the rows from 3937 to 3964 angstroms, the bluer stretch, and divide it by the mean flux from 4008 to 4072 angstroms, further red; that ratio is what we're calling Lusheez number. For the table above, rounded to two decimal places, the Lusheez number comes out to 0.74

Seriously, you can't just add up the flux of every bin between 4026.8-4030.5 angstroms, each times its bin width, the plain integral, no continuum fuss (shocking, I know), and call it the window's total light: 32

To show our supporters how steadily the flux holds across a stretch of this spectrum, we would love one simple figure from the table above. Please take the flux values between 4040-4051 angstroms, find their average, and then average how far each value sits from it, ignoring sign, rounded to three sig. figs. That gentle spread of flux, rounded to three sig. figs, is 1.00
